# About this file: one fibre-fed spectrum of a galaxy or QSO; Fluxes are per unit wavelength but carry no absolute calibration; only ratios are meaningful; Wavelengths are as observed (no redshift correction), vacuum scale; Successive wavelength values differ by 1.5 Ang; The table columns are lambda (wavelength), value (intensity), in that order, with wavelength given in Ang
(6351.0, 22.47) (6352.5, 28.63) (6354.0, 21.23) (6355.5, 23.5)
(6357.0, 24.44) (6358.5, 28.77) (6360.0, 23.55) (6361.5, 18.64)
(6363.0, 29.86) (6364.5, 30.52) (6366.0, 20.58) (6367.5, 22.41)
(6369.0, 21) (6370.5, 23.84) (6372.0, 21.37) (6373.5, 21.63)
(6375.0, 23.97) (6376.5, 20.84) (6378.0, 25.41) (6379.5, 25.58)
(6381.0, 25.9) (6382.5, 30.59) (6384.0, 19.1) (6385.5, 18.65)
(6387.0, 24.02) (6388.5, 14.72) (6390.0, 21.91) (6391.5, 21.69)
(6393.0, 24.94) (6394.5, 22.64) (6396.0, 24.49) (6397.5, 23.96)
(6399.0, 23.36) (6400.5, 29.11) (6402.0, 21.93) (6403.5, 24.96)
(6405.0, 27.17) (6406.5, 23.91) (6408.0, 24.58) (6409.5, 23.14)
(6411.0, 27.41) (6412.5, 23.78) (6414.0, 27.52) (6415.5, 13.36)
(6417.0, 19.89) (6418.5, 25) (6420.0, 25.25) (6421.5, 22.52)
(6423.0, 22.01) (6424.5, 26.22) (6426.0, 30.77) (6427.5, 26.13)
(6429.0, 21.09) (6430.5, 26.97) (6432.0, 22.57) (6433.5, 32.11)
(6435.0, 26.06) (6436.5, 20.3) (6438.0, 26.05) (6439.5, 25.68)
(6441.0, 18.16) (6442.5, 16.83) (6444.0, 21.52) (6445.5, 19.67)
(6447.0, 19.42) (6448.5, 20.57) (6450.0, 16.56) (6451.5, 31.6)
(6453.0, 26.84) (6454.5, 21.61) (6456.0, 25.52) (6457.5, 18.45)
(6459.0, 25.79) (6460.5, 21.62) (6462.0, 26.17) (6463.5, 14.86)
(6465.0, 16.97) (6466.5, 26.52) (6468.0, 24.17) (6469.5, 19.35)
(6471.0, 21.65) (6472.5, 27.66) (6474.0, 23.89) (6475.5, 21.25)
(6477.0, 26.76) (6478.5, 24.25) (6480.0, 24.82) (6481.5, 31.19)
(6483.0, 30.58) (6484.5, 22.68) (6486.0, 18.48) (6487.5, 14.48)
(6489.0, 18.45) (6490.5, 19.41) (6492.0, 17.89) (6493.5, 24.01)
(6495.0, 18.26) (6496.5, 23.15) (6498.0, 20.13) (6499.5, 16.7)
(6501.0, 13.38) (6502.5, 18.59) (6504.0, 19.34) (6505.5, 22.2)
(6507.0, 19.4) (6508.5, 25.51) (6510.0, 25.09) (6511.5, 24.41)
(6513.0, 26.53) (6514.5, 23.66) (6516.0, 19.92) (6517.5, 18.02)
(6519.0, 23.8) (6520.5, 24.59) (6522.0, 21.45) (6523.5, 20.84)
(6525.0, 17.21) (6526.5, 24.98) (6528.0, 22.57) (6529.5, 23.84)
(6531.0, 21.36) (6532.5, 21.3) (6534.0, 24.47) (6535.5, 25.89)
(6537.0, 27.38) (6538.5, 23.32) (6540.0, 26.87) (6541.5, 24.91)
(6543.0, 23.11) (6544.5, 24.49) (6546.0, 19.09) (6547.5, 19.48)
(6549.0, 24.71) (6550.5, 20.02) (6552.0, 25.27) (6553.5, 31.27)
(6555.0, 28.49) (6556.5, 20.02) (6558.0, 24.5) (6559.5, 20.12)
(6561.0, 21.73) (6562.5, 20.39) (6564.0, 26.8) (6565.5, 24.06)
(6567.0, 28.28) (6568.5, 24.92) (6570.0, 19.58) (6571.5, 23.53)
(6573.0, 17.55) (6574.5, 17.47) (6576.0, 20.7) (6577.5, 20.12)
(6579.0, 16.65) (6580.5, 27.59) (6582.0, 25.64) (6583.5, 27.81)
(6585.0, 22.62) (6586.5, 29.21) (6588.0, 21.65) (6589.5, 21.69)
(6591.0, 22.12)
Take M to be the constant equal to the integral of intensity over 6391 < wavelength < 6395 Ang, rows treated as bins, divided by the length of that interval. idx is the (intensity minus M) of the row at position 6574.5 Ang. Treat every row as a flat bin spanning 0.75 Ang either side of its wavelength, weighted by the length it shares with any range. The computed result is -6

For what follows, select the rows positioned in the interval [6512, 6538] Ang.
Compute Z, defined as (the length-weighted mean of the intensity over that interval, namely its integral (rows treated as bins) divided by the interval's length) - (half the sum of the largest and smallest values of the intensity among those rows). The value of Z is 0.5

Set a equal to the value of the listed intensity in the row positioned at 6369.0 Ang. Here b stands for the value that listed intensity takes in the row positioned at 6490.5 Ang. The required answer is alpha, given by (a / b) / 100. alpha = 0.0108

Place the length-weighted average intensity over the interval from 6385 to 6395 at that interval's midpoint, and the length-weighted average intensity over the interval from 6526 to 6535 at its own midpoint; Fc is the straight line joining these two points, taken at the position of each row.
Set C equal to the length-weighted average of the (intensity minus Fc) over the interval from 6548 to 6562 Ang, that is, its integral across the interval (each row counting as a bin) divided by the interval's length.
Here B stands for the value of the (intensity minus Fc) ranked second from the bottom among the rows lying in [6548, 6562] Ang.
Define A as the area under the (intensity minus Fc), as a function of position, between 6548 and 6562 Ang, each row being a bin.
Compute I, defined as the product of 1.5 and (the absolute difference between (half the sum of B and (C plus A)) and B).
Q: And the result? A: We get 7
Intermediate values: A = 6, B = -3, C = 0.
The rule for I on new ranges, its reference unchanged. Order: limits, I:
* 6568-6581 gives 27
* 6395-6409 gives 36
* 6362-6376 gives 31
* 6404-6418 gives 23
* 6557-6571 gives 0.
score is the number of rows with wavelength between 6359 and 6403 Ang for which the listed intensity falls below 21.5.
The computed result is 8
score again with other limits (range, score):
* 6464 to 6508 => 15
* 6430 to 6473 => 11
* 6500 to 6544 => 11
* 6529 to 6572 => 9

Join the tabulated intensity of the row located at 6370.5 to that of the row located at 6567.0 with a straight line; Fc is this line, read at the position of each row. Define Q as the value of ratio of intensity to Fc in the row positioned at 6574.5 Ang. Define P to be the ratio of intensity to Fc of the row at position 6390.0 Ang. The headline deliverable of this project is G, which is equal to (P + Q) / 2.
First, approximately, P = 0.90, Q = 0.61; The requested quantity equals 0.76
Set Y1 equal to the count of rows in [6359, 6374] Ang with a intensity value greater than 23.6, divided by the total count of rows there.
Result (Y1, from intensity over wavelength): 0.30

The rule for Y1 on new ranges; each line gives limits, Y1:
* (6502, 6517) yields 0.50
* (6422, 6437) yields 0.60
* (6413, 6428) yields 0.60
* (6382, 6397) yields 0.40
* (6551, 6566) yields 0.60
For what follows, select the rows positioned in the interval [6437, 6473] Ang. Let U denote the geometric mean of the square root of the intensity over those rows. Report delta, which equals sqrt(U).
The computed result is 2.16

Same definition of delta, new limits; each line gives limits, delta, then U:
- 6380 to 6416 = 2.19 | 4.80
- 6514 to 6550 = 2.18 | 4.76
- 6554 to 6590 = 2.18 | 4.76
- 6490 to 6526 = 2.13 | 4.55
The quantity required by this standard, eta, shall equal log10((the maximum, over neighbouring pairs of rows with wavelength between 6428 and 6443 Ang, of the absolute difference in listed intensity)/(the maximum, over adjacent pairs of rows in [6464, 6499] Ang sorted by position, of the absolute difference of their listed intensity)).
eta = 0.0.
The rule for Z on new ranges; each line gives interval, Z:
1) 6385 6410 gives 1.4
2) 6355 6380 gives -0.7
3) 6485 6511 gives 0.3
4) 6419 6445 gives -0.4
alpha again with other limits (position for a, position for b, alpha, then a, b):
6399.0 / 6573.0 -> 0.0133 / 23.36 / 17.55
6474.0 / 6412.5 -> 0.0100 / 23.89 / 23.78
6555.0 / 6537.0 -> 0.0104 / 28.49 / 27.38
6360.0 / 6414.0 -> 0.0086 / 23.55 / 27.52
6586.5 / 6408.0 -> 0.0119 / 29.21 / 24.58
